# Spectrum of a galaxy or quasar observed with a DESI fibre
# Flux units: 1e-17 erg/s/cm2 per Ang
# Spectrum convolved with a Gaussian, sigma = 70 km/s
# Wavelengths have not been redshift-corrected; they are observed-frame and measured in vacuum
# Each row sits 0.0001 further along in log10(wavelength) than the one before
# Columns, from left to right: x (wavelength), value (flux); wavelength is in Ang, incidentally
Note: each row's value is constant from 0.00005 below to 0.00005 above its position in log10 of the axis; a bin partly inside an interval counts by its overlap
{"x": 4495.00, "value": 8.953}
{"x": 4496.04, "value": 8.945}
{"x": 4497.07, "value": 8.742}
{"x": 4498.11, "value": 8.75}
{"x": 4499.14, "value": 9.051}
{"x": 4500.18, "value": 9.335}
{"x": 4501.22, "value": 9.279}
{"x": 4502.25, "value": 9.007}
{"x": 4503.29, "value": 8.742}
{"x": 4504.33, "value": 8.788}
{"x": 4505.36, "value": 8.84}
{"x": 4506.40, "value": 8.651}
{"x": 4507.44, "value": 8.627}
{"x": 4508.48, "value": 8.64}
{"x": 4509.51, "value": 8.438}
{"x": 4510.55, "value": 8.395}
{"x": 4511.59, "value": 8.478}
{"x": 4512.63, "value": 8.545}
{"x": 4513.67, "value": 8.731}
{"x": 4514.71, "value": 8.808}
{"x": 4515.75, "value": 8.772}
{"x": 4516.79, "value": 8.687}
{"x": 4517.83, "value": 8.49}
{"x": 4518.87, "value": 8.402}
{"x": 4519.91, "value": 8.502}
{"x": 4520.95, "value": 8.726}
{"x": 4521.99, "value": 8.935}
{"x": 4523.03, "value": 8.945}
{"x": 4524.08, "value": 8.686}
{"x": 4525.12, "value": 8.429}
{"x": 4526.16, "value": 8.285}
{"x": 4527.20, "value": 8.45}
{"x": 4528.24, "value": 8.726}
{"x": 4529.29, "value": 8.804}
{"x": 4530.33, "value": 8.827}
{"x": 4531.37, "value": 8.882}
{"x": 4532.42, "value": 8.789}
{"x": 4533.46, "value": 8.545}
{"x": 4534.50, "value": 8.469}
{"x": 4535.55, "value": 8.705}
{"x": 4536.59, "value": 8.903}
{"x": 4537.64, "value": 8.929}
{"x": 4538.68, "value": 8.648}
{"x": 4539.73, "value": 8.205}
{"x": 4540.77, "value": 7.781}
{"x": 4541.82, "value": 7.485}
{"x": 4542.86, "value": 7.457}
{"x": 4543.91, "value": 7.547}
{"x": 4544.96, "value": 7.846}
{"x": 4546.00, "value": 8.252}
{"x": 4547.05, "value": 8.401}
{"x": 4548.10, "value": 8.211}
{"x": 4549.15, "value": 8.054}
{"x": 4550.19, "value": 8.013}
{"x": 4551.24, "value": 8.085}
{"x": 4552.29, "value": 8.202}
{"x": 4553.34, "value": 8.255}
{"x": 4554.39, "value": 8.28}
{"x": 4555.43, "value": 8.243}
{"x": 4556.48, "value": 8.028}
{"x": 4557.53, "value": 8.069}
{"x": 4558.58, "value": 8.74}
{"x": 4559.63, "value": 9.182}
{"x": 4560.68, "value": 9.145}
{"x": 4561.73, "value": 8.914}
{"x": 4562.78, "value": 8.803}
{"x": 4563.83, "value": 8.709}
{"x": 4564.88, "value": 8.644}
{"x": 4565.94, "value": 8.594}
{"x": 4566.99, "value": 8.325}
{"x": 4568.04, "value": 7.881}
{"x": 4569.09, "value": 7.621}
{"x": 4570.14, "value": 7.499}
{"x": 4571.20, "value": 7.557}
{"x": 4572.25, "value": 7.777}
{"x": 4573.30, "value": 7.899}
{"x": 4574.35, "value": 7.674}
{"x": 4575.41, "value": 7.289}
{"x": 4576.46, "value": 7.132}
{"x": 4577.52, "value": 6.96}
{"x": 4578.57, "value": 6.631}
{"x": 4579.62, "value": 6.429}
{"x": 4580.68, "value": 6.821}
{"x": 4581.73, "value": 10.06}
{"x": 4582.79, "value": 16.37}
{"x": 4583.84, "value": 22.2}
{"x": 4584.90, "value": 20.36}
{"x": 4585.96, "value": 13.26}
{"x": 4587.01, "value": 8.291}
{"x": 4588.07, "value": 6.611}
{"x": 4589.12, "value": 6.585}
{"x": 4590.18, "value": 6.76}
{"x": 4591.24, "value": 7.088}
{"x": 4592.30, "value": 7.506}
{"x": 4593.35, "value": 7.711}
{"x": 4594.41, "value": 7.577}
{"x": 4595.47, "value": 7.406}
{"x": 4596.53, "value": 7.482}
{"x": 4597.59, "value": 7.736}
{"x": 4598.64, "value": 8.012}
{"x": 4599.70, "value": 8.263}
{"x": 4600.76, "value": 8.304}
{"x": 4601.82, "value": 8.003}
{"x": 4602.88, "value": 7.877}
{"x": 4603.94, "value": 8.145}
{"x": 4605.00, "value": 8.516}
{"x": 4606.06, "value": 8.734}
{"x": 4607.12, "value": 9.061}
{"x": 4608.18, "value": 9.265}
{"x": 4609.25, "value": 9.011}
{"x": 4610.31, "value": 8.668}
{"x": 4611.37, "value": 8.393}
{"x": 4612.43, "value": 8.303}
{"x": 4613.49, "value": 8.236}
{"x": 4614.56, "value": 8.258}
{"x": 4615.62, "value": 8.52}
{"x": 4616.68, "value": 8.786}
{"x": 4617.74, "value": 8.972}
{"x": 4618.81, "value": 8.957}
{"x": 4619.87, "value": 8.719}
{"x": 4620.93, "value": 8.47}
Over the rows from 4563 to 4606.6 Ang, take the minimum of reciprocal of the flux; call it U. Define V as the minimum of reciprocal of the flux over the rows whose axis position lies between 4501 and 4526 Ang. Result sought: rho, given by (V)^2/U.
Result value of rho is 0.258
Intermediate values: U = 0.045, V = 0.108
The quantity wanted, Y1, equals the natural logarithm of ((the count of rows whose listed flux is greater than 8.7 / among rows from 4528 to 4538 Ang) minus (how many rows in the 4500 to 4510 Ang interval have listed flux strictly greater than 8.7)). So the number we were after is 0.7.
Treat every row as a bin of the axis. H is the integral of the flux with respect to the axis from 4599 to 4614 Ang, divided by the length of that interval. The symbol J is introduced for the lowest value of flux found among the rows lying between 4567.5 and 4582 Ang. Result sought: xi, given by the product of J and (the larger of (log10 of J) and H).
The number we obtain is 55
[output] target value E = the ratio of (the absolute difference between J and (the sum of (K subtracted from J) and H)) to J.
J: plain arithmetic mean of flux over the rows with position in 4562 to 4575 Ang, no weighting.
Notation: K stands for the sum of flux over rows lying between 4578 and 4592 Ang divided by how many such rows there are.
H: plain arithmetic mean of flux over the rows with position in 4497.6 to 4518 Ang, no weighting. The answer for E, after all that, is 0.23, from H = 8.8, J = 8.1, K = 10.6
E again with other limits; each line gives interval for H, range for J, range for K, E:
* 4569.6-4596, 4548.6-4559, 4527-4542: 0.07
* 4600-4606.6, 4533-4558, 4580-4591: 0.42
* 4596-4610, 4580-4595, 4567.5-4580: 0.09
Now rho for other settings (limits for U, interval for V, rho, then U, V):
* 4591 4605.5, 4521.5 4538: 0.106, 0.117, 0.112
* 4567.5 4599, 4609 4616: 0.273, 0.045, 0.111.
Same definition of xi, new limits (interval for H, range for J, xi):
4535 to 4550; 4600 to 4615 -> 64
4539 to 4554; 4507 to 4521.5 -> 67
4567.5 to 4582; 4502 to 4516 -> 63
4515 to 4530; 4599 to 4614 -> 68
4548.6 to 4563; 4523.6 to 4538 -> 70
